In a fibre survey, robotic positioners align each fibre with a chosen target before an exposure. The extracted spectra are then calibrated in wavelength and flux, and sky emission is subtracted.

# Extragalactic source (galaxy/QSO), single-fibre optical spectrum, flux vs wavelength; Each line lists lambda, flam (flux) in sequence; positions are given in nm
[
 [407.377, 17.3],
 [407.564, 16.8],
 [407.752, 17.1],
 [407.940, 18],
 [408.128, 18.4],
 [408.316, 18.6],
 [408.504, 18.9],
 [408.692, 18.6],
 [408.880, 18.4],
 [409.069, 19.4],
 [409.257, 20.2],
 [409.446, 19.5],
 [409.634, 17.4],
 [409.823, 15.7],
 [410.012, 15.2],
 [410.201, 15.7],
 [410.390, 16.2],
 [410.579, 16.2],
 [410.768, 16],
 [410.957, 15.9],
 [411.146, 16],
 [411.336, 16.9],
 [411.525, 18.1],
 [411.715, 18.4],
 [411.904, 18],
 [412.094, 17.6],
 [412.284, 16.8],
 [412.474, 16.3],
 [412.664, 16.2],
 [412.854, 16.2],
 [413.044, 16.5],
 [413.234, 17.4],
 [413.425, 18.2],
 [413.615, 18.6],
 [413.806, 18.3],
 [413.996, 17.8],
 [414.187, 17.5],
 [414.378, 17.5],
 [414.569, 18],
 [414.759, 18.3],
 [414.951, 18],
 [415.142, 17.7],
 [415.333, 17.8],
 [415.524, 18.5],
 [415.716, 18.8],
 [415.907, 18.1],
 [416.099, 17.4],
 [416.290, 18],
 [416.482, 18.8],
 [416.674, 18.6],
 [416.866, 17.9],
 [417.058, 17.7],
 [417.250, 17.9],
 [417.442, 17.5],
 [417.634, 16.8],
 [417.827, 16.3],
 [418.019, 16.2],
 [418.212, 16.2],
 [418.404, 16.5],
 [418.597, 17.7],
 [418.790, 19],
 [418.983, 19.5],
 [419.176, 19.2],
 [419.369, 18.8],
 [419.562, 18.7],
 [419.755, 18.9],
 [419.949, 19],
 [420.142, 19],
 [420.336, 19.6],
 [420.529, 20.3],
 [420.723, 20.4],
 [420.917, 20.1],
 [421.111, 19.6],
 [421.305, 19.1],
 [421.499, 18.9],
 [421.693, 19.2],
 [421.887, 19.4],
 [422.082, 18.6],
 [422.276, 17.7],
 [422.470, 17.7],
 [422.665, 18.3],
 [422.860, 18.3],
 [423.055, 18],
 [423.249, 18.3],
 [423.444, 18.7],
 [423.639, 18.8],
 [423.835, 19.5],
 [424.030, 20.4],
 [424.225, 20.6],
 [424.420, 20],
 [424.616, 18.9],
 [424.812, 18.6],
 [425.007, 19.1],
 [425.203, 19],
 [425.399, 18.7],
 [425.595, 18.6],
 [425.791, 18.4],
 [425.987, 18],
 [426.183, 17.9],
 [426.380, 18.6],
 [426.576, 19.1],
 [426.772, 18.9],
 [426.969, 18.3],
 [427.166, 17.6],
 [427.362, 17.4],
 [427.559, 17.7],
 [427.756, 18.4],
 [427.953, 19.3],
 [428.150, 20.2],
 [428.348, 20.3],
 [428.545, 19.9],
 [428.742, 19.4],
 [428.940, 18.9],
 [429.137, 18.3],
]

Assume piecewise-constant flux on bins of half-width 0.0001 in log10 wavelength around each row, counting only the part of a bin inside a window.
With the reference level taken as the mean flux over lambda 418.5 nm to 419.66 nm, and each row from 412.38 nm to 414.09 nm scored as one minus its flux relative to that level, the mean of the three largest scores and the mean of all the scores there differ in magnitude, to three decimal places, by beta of 0.056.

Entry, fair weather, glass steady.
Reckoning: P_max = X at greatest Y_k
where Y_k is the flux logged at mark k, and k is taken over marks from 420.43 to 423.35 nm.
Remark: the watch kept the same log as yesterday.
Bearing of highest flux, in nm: 420.723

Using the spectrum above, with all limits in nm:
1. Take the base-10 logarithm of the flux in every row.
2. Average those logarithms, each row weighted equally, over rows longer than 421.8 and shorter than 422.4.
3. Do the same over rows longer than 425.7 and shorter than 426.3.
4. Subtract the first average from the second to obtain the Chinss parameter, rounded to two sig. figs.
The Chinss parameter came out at -0.011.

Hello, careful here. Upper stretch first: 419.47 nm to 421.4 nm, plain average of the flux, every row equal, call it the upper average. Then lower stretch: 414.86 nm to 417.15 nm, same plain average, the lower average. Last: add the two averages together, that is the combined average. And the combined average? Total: 37.6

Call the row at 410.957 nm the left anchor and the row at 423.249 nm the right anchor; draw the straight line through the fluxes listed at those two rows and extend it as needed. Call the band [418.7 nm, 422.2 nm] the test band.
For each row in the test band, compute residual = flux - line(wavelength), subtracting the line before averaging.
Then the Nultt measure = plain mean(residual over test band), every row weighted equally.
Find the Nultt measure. 1.5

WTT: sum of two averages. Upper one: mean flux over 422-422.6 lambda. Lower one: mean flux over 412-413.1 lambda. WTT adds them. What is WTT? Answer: 34.6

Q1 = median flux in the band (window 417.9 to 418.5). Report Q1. 16.2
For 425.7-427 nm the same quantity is 18.4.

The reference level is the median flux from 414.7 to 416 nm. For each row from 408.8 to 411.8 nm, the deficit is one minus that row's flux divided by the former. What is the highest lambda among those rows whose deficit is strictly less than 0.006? 411.715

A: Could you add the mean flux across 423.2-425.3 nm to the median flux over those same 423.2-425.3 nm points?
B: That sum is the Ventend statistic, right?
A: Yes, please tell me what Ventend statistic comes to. 38.3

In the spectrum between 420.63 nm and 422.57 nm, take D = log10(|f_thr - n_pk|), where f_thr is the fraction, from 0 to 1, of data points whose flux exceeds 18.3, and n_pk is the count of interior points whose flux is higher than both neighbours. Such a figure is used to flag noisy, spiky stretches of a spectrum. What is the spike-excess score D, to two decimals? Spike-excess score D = -0.70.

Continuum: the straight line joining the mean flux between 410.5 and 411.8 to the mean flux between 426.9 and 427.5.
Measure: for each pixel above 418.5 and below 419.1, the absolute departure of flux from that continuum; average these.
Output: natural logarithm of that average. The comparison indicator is 0.4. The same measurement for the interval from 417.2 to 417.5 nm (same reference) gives -0.6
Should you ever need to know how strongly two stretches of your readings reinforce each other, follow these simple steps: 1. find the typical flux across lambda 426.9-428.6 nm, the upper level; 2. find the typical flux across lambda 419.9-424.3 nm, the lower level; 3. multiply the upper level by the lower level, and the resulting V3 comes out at 359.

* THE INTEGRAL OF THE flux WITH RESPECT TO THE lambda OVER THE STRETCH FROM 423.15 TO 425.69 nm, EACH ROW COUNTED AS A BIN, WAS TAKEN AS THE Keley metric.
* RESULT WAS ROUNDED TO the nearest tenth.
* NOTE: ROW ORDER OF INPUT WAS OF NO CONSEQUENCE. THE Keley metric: 48.7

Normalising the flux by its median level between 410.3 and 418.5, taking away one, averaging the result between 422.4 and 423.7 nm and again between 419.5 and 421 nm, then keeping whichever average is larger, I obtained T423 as 0.11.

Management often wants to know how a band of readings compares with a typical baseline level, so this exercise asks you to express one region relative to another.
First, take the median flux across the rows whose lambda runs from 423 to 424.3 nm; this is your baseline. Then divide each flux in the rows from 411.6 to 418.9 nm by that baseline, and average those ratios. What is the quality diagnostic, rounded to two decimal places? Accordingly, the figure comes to 0.94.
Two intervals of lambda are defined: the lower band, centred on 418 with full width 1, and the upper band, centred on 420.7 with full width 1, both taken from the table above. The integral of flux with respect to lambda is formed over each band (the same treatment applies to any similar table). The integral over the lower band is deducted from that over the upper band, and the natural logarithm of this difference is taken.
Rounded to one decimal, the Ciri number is 1.3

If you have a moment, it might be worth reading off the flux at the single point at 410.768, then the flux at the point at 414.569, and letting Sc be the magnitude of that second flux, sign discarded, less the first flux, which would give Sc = 2.0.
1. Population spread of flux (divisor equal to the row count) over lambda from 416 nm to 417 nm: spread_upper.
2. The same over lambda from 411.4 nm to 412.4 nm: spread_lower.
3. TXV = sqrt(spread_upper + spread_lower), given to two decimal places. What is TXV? 1.03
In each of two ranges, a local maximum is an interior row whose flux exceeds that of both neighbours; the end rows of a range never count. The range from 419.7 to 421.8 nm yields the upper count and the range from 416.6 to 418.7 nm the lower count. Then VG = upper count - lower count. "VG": 0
